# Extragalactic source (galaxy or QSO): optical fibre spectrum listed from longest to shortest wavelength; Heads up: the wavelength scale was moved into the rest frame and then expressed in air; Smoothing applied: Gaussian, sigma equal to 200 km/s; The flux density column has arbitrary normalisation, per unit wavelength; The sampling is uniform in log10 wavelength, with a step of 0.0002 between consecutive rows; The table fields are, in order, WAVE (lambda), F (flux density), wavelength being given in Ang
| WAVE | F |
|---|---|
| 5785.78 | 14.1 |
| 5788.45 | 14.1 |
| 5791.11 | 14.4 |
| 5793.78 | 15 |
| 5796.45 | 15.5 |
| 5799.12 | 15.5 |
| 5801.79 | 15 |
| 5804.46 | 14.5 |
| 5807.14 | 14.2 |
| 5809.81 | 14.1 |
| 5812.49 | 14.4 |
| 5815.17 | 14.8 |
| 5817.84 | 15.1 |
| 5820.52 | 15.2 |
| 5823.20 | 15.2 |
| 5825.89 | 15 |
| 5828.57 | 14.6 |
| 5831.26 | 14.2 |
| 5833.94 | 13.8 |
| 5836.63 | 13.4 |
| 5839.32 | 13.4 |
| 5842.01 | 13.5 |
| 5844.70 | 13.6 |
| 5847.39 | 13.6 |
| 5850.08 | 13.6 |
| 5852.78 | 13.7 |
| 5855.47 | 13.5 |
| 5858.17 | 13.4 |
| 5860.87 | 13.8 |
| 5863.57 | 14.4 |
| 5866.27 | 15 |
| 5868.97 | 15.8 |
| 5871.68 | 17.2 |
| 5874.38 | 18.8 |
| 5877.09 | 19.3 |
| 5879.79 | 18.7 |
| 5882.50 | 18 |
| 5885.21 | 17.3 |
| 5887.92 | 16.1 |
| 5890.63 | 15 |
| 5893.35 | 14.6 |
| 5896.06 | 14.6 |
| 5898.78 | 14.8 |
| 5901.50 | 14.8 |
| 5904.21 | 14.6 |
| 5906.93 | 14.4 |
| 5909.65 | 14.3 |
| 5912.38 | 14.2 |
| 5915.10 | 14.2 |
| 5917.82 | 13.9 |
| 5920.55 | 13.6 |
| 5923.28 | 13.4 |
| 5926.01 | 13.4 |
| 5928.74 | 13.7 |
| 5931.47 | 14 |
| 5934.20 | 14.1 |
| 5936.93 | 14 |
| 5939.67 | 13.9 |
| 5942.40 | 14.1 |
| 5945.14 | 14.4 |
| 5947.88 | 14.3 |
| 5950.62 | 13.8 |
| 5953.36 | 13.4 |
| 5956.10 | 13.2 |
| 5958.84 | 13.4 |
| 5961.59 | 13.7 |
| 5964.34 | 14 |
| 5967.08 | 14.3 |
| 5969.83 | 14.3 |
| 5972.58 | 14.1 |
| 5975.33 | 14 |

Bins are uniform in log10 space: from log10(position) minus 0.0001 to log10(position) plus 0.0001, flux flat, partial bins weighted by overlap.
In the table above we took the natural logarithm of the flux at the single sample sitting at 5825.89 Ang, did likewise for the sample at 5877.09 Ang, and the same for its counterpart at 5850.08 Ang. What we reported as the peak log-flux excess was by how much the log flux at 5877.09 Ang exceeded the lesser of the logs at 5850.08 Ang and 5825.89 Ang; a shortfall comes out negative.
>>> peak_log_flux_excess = 0.35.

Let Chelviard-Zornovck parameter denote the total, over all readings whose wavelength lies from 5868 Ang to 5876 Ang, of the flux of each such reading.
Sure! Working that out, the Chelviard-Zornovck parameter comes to 52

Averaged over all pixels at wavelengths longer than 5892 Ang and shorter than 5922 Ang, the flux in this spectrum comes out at 14.4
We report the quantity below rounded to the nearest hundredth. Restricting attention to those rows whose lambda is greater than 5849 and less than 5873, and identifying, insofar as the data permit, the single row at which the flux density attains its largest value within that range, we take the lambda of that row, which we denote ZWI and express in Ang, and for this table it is 5871.68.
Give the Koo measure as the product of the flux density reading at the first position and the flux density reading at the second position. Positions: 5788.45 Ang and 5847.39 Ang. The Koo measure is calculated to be 192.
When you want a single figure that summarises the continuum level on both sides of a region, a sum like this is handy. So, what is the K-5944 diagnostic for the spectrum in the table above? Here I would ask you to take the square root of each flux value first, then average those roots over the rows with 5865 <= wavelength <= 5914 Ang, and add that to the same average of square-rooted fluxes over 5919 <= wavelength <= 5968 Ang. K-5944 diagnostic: 7.71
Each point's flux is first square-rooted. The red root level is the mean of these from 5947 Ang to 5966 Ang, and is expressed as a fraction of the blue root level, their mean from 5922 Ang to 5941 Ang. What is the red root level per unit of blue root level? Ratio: 1.00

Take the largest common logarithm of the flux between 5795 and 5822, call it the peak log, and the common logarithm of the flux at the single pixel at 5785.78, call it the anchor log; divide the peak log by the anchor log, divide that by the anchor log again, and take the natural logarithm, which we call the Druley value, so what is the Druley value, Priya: -0.10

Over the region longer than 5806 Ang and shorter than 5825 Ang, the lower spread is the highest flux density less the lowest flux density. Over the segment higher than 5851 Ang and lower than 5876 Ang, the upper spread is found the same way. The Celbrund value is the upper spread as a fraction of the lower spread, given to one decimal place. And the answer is 4.9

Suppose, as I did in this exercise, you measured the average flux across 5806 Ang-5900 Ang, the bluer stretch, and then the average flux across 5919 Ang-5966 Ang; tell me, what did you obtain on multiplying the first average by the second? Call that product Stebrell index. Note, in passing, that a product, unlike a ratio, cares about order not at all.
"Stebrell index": 207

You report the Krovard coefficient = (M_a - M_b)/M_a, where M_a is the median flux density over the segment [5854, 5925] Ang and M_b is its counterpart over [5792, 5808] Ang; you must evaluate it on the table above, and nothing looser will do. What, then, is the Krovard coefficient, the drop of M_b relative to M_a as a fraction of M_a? -0.027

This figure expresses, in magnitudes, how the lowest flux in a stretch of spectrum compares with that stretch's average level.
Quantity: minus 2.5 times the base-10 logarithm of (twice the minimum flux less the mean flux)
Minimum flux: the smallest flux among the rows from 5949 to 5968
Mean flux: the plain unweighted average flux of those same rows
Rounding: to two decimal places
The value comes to -2.76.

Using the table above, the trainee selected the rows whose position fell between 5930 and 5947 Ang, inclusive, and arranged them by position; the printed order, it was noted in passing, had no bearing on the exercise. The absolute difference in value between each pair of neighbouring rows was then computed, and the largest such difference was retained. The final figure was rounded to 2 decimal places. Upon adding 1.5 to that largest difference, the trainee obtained 1.80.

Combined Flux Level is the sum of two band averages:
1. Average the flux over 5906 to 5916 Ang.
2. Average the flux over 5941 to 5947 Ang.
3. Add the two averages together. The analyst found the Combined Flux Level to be 28.5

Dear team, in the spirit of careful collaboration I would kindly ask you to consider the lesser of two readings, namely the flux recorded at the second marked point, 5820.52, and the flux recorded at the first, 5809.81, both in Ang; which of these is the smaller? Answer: 14.1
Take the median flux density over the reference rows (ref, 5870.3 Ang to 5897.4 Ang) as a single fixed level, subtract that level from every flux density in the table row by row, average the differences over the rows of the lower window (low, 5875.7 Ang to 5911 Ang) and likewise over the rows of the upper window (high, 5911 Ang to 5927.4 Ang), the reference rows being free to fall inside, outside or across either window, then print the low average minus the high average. 2.1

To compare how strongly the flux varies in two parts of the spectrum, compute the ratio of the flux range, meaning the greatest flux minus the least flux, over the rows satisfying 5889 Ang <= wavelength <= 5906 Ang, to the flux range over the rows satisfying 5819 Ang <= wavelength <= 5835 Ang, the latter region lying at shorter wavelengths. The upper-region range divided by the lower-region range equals 0.29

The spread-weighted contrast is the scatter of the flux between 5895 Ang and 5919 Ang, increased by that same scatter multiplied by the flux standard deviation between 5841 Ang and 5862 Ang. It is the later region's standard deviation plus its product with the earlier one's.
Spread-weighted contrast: 0.3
